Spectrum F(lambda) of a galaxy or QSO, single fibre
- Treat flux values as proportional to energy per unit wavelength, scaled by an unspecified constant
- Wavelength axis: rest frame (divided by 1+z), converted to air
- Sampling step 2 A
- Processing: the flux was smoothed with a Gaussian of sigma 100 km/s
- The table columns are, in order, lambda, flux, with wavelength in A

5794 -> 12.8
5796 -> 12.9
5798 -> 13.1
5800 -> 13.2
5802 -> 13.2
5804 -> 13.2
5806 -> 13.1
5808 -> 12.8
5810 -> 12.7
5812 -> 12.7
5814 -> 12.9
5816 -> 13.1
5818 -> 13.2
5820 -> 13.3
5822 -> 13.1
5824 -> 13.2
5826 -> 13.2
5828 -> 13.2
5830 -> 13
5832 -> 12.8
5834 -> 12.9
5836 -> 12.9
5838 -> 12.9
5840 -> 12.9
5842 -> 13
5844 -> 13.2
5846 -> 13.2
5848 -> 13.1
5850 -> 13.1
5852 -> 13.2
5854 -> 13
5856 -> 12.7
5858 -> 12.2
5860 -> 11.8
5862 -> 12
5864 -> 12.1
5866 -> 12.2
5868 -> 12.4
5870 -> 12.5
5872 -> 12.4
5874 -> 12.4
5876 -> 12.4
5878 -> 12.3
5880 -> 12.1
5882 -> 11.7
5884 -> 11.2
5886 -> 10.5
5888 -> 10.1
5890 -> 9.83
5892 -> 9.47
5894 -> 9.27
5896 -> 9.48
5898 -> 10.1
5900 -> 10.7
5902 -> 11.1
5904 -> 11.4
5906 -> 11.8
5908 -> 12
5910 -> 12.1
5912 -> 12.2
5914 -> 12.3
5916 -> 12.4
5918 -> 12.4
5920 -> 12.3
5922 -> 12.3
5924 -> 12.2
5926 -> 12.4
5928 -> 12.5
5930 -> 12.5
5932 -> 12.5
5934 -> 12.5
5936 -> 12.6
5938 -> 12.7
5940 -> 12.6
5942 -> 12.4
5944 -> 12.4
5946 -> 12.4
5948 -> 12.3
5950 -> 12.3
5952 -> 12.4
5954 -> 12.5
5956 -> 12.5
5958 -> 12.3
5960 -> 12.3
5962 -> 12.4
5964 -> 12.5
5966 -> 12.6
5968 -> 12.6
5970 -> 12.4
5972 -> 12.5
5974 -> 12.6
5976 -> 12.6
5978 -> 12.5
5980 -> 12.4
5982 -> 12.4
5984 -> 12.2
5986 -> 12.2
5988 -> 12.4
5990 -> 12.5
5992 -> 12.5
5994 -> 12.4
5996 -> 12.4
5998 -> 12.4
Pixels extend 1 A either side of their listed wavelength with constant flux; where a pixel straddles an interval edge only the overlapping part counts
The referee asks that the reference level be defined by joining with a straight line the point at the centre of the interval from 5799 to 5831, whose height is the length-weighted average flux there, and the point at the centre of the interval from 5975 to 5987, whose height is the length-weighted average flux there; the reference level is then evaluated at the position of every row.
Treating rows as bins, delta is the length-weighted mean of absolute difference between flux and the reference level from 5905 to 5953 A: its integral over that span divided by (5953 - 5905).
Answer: 0.26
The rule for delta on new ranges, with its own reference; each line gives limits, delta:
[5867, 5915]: 1.43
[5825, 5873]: 0.32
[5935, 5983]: 0.11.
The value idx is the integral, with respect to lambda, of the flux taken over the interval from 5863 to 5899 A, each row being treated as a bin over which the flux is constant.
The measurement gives 405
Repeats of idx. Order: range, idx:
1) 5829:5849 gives 260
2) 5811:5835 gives 313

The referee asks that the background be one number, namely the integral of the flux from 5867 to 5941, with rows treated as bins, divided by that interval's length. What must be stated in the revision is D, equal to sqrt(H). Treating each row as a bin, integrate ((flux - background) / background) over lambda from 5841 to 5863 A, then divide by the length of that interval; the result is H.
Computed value 0.30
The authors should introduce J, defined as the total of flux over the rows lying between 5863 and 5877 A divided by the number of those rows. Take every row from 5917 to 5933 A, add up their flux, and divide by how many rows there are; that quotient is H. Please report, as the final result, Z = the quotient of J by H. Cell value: 1.00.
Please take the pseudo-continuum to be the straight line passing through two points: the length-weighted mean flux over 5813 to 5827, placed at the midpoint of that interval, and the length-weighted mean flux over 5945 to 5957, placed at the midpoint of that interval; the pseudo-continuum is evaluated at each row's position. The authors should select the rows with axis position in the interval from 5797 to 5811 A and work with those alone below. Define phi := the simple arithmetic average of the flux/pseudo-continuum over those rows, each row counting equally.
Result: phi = 0.99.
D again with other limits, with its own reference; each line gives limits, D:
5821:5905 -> 0.17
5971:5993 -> 0.25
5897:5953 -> 0.19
